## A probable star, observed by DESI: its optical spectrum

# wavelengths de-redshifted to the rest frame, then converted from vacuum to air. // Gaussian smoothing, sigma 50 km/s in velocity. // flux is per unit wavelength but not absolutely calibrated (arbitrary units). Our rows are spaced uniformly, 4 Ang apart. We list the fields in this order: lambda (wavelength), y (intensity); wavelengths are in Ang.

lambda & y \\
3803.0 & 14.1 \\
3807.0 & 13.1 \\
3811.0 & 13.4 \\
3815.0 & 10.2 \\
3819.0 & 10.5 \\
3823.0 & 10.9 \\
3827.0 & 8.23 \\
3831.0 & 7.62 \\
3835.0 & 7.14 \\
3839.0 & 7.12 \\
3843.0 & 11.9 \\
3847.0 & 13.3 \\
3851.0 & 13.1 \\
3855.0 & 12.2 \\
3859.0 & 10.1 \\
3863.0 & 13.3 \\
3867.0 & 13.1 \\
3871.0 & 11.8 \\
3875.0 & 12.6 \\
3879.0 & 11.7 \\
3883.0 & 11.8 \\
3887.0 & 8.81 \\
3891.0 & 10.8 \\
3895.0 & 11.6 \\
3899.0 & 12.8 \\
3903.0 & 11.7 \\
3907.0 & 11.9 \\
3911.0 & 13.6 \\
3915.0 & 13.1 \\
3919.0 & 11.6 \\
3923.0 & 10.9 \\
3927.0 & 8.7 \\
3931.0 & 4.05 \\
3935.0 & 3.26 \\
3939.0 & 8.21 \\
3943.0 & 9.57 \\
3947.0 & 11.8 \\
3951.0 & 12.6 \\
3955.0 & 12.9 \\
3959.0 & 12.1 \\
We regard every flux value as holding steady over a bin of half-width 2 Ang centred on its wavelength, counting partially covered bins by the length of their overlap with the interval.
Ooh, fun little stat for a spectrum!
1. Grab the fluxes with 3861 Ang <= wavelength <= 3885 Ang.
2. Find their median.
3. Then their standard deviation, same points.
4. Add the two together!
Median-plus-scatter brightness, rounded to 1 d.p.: 12.9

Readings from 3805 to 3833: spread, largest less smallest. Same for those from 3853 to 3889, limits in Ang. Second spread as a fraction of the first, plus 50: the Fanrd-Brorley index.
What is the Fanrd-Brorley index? 50.8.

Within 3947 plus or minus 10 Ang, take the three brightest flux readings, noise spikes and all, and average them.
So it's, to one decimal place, 12.4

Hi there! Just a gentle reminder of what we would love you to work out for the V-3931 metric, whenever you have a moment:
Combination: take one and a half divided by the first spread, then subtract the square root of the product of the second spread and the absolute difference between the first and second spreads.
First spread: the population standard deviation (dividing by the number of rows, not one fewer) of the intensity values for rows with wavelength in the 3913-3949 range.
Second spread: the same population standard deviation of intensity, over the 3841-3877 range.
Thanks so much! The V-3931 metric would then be -1.02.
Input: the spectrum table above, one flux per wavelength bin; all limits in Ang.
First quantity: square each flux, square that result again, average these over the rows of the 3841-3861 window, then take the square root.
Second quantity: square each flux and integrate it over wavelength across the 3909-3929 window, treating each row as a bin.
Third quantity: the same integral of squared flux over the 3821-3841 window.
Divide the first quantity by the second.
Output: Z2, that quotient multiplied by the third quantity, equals 76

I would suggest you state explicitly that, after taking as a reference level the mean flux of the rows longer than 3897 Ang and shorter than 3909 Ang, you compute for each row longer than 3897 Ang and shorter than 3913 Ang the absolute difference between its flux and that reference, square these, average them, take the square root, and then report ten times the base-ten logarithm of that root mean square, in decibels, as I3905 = -1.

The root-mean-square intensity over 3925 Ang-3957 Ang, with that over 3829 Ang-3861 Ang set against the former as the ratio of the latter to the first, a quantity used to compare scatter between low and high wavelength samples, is 1.11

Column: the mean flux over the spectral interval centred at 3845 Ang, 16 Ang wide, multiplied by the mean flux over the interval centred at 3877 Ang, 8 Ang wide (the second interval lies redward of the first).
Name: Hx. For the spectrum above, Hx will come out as 138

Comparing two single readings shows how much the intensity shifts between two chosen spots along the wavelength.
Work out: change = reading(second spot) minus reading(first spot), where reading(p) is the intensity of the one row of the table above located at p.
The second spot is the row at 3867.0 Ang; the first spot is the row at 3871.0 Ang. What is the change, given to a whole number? 1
